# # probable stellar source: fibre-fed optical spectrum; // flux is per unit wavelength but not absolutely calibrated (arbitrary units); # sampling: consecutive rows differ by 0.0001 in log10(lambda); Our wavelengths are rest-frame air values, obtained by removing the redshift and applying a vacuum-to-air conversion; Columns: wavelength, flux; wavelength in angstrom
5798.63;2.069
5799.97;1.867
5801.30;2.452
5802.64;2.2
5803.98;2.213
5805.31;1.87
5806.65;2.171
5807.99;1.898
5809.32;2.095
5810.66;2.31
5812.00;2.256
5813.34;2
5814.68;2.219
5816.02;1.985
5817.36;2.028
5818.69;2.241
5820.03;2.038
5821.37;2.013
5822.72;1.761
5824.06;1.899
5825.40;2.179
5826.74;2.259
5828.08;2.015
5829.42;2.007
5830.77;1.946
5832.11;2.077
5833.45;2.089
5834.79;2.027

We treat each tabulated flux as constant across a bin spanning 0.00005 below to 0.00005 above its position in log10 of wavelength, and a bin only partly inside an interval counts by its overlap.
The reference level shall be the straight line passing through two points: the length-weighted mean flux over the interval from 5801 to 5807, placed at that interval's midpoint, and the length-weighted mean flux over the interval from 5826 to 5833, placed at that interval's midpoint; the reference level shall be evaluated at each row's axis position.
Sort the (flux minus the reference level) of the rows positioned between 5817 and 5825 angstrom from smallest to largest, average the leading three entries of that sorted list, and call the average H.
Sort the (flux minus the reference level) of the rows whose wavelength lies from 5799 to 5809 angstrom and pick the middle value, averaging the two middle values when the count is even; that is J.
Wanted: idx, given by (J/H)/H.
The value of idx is 0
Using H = -0.200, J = 0.02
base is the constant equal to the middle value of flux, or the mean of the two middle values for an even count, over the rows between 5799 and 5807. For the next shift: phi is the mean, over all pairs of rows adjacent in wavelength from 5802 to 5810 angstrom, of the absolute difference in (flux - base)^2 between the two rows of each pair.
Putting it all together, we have 0.07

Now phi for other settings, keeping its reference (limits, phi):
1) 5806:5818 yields 0.04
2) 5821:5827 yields 0.08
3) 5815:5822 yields 0.02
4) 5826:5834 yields 0.02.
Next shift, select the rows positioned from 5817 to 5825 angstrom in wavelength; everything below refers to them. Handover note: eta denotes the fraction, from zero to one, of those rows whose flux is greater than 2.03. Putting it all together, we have 0.33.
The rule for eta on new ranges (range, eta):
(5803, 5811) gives 0.67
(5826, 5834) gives 0.50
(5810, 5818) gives 0.50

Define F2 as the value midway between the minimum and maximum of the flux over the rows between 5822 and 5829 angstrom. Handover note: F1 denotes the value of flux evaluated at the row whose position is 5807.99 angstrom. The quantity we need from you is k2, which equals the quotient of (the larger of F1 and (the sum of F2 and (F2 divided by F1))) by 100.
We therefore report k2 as 0.0307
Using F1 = 1.898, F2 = 2.01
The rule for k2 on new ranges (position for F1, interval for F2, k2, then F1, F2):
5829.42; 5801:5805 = 0.0348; 2.007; 2.33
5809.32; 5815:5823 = 0.0296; 2.095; 2.00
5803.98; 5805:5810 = 0.0293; 2.213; 2.02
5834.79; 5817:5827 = 0.0300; 2.027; 2.01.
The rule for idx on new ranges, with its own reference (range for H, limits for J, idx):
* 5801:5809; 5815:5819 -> -3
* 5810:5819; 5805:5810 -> -11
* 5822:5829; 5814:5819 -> 0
